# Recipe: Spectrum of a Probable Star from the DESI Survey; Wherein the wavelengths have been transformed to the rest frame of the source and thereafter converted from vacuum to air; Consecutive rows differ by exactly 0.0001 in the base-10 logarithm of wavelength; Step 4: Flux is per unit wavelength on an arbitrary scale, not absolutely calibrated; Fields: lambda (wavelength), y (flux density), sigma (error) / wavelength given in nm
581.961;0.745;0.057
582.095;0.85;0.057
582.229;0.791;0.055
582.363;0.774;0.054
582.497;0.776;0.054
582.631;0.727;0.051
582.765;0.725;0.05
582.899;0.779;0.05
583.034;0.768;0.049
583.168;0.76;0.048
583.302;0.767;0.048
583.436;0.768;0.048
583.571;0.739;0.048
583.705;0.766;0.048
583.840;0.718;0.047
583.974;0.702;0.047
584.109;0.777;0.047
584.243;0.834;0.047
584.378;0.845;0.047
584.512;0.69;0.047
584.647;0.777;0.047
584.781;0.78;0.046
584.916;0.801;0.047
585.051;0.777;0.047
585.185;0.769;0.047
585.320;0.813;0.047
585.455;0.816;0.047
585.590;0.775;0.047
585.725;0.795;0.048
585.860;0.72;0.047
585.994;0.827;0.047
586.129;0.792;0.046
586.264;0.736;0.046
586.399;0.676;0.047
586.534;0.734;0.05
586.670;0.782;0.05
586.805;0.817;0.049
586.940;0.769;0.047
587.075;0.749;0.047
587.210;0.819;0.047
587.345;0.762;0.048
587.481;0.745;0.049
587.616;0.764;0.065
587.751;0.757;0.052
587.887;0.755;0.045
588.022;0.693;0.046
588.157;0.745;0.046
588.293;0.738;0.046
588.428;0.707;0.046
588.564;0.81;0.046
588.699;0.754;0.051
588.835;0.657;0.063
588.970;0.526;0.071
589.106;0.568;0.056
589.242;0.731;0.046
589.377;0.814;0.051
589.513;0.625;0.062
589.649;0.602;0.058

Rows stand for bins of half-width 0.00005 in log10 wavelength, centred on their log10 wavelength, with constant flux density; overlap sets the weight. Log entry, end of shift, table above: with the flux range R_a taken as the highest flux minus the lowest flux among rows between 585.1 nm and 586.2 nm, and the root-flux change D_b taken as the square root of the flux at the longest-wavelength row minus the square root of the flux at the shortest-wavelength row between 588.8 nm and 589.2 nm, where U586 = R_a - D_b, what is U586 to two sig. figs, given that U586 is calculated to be 0.16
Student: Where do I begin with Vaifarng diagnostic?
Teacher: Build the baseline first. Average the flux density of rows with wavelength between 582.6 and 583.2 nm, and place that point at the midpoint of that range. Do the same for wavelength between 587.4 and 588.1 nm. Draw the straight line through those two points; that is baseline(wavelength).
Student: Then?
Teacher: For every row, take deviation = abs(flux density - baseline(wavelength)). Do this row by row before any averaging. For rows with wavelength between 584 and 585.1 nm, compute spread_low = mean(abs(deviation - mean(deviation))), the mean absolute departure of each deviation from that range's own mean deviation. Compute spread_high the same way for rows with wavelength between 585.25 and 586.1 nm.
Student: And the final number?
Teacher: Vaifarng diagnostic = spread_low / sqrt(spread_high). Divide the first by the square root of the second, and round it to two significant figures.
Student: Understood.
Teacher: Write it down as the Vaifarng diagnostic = 0.16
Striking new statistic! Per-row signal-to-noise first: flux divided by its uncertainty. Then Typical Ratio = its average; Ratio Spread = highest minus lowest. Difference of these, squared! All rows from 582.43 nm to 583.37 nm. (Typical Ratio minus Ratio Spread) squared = 181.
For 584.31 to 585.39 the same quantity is 179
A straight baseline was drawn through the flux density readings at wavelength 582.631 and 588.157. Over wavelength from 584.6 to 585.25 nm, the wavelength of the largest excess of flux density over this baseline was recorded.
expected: 584.916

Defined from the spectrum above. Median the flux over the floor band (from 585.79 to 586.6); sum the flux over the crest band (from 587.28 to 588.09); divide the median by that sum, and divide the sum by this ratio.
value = 27.3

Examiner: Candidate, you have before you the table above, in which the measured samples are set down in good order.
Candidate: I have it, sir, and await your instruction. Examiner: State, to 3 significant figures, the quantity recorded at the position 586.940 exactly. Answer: 0.769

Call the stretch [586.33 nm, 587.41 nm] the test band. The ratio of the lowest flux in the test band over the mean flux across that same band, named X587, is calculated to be 0.885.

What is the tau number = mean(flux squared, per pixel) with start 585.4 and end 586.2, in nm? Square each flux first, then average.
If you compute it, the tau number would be 0.621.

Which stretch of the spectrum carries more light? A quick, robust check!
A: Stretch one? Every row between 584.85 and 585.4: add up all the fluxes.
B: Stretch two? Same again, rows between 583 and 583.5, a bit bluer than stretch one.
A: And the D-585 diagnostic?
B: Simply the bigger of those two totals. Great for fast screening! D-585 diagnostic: 3.16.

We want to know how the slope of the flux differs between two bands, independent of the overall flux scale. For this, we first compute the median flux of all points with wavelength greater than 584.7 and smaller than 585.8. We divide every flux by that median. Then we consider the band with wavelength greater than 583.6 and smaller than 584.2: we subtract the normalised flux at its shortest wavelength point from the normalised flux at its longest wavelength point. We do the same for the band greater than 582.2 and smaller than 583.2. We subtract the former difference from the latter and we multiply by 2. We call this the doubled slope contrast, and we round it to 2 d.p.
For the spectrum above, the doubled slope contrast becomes -0.11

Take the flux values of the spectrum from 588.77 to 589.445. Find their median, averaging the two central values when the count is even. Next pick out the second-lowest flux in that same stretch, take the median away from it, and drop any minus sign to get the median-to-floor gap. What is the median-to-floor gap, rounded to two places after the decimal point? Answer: 0.09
